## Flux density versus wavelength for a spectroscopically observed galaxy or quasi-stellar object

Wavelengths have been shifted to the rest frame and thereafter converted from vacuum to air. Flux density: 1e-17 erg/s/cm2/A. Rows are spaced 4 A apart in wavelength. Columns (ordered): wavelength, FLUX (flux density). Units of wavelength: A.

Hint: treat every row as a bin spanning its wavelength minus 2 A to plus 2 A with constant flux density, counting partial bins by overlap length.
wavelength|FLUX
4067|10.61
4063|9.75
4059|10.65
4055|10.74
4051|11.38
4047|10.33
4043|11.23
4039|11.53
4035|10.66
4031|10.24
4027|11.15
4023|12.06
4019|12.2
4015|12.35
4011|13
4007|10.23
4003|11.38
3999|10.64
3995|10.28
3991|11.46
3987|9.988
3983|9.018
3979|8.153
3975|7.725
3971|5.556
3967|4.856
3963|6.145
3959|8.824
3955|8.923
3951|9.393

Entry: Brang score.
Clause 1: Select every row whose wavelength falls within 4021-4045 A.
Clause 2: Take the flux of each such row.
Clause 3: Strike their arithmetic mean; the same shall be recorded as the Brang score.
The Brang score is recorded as 11.1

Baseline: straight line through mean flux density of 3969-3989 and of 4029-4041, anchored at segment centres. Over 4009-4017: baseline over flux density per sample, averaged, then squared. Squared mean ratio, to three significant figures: 0.592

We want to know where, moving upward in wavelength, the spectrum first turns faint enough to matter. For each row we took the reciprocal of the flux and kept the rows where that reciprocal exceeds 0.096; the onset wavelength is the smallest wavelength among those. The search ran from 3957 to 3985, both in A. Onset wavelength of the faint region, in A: 3959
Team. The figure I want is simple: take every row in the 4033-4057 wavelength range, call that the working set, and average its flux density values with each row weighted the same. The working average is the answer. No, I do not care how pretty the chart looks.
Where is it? 11.0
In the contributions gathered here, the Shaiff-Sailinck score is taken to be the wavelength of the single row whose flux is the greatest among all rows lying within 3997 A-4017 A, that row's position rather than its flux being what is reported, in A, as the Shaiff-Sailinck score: 4011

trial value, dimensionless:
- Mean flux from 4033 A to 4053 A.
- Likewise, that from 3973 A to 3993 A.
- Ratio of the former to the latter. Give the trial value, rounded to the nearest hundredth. 1.19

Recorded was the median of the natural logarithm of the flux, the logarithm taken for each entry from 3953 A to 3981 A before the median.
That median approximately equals 2.04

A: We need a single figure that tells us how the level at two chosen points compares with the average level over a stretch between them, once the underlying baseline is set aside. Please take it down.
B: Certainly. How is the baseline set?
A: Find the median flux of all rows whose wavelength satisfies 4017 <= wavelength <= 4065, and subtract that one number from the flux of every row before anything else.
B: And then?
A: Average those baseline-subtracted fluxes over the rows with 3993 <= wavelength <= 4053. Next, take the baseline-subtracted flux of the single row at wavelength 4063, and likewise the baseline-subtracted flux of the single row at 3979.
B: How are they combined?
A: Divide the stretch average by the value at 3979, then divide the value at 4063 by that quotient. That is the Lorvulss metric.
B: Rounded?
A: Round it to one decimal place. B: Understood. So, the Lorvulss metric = 11.2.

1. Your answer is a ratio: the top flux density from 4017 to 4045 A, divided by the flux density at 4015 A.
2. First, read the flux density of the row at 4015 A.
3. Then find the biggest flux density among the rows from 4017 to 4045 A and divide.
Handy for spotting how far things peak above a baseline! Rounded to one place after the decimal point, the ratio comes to 1.0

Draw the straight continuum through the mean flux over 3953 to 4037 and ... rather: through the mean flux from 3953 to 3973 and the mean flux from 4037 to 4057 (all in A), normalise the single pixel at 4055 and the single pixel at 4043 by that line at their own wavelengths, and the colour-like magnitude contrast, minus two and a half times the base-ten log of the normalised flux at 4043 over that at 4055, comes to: -0.11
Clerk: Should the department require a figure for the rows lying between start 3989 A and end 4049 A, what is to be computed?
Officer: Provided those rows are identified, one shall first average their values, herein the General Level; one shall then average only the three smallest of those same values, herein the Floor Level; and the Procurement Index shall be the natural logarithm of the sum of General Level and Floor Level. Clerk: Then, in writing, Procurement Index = 3.07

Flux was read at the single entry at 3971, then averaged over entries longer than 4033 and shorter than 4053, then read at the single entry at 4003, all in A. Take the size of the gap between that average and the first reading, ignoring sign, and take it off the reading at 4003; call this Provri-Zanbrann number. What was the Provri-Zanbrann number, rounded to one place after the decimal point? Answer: 5.9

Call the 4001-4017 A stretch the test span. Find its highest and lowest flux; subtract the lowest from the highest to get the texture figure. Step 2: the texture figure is 2.8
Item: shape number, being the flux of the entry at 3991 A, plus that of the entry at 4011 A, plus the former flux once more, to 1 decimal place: 35.9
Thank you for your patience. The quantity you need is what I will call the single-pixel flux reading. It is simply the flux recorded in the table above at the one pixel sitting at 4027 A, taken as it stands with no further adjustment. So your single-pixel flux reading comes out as 11.15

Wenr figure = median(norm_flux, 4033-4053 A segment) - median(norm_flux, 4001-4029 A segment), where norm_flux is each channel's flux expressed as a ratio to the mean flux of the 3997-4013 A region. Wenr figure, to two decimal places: -0.07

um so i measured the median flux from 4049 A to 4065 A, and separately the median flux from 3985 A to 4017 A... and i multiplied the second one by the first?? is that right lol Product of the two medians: 118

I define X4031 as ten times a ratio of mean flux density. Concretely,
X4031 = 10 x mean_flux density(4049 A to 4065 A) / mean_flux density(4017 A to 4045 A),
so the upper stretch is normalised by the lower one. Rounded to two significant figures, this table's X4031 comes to 9.4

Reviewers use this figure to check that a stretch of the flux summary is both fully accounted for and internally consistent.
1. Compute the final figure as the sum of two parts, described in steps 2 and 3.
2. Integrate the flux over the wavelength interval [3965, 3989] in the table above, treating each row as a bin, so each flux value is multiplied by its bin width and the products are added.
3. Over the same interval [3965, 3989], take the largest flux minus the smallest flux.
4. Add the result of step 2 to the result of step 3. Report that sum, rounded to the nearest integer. 186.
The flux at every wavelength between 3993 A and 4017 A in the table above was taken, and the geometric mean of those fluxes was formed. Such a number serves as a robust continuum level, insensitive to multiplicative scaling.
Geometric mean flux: 11.3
